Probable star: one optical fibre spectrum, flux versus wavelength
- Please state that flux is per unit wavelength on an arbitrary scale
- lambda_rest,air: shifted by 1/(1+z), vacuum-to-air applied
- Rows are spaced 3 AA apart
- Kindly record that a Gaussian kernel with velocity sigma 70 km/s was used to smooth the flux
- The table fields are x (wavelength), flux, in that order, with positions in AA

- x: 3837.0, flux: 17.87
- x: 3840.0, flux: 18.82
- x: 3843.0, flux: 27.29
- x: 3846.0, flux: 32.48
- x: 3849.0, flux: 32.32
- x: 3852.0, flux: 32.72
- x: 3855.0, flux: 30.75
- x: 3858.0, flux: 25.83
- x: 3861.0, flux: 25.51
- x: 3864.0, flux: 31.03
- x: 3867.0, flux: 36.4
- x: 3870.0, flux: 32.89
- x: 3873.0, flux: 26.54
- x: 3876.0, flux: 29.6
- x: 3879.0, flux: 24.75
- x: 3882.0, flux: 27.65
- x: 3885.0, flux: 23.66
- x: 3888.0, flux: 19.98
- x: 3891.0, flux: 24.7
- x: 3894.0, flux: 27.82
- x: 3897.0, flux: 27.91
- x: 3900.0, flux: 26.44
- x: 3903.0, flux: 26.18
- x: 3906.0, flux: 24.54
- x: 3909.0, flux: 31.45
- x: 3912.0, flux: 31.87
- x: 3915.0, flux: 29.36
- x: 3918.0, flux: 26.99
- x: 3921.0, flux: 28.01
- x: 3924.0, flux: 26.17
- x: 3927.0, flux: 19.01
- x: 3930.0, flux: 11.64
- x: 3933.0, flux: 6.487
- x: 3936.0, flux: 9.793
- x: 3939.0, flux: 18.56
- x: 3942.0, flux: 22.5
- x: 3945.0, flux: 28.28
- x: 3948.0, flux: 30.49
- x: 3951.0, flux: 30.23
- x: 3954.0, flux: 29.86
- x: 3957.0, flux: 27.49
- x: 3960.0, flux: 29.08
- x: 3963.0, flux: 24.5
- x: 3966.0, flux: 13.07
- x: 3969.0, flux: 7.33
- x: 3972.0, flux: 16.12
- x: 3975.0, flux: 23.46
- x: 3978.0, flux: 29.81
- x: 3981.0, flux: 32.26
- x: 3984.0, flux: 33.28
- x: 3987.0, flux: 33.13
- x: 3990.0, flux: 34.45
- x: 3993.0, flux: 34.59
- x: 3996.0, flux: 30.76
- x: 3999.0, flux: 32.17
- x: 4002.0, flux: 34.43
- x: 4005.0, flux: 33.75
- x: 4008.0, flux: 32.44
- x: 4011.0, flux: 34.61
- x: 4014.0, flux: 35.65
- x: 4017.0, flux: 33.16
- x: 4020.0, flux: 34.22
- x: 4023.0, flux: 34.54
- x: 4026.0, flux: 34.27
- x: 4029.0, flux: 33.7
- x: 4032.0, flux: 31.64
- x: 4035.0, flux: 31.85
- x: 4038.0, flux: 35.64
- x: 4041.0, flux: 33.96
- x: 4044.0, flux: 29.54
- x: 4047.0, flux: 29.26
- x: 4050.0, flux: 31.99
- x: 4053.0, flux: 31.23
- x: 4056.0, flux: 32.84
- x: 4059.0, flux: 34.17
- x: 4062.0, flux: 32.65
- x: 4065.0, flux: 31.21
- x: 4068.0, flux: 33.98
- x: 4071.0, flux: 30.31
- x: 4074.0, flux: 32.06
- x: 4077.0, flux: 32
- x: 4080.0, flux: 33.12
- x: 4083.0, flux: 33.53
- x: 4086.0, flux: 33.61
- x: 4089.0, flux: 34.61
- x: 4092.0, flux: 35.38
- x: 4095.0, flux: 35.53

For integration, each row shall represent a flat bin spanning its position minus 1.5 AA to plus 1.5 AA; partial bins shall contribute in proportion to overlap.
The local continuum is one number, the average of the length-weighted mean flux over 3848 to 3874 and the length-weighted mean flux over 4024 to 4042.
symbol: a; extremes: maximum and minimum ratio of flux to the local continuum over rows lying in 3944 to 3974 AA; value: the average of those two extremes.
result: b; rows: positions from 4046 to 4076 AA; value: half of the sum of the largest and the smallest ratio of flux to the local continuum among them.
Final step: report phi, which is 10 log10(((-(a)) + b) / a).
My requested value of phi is -2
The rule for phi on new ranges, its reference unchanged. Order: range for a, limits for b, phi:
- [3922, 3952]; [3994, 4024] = -1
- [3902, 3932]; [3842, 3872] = -4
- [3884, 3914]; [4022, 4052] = -6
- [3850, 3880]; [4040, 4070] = -14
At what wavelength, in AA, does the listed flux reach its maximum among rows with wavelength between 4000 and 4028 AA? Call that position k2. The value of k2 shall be 4014.0 AA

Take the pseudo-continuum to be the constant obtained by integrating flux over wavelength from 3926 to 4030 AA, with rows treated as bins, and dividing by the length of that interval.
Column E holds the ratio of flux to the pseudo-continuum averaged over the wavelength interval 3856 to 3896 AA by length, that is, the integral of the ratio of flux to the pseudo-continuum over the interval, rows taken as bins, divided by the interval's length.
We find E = 1.01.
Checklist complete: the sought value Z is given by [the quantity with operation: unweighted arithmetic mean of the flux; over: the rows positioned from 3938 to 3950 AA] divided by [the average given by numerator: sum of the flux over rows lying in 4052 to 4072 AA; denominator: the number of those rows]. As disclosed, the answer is 0.8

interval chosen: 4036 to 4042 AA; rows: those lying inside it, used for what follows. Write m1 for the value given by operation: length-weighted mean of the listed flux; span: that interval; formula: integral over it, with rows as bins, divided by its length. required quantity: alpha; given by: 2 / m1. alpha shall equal 0.0578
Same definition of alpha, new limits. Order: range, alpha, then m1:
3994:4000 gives 0.0632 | 31.7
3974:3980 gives 0.0731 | 27.4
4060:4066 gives 0.0622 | 32.2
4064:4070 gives 0.0615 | 32.5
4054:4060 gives 0.0601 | 33.3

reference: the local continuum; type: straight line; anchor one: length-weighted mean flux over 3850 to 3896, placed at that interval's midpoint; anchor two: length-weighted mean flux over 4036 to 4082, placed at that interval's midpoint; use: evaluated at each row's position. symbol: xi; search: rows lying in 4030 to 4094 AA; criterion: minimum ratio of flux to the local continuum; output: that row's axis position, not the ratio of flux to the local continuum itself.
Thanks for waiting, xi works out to 4047.0 AA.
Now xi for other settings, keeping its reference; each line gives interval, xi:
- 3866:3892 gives 3888.0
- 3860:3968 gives 3933.0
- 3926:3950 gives 3933.0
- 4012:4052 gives 4047.0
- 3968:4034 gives 3969.0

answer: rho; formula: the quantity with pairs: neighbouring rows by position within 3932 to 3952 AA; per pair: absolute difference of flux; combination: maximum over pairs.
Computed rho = 8.8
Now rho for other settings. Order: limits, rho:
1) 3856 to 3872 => 5.5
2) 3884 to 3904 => 4.7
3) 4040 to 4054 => 4.4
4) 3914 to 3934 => 7.4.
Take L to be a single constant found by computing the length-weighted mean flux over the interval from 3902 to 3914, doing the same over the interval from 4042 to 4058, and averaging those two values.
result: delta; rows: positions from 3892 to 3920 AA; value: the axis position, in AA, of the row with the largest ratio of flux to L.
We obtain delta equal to 3912.0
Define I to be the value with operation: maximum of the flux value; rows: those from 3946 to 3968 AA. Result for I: 30.49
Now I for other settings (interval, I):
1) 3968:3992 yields 34.45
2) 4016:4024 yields 34.54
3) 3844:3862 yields 32.72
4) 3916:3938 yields 28.01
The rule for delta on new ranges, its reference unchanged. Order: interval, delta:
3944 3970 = 3948.0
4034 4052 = 4038.0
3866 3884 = 3867.0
